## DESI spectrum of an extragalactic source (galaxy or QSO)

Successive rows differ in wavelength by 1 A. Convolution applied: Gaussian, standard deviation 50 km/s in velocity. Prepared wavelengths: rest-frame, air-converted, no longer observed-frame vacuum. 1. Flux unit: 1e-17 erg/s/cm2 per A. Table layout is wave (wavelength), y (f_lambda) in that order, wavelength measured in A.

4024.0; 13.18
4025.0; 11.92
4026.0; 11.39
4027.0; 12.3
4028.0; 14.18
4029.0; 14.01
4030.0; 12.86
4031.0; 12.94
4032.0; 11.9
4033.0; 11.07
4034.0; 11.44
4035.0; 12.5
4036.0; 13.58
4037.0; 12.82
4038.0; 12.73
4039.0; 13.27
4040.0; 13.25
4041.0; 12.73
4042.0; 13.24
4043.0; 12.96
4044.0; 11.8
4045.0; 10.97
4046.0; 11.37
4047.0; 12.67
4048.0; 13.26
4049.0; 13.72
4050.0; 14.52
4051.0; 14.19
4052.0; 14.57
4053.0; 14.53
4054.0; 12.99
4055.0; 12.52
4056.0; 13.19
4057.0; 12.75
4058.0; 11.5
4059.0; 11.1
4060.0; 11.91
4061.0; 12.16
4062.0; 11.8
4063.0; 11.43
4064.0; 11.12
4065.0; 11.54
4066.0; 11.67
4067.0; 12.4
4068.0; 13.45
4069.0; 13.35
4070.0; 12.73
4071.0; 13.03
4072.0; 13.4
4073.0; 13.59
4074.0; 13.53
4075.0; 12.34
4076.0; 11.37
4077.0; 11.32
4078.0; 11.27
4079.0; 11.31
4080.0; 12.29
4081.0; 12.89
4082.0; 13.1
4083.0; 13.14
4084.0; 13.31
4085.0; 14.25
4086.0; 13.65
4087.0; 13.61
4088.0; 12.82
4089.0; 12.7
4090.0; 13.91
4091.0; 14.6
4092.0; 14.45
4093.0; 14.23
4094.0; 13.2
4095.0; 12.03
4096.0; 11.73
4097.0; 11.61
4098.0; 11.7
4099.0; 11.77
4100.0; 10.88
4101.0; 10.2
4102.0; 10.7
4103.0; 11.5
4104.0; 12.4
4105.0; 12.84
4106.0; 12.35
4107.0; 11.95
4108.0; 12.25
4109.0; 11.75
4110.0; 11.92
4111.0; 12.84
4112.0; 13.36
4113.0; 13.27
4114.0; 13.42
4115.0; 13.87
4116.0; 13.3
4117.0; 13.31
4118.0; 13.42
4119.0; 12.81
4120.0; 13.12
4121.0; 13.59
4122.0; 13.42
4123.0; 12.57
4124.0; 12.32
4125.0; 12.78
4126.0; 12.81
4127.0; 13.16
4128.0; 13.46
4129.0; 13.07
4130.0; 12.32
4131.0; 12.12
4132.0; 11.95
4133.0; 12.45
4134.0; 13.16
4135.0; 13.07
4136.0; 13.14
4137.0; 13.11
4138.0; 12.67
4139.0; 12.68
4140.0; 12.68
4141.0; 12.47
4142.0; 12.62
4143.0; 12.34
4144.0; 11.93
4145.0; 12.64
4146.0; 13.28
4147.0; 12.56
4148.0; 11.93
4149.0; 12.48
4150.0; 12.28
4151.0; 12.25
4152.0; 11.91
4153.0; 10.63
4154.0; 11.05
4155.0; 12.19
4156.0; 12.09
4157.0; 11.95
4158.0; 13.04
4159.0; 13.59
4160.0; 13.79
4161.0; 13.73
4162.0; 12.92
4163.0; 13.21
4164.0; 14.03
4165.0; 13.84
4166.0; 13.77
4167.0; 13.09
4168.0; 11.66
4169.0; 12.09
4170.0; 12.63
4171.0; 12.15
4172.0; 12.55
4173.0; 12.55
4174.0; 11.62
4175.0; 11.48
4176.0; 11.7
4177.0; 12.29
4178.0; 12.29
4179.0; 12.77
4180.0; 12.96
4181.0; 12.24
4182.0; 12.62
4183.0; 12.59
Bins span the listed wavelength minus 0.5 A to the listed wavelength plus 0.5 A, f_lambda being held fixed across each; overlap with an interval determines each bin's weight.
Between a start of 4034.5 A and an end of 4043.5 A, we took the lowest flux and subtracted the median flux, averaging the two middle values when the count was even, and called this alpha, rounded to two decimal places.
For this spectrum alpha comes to -0.46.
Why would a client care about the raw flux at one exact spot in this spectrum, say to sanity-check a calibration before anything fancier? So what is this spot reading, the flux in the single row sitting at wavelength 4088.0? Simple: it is 12.82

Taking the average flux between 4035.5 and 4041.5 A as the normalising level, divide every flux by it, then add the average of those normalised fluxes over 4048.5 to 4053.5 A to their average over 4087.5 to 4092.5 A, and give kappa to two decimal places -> 2.14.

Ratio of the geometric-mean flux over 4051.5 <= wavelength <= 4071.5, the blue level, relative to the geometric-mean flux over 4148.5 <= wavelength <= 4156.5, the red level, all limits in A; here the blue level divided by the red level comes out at 1.05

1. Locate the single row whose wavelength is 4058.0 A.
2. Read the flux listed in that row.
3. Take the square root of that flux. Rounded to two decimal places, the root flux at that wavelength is 3.39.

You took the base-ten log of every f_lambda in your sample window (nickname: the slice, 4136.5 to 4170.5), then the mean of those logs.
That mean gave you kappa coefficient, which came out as 1.10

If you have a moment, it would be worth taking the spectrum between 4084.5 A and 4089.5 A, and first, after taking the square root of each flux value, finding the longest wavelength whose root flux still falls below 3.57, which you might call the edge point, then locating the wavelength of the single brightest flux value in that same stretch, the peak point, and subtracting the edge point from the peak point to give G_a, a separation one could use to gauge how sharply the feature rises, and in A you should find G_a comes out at -4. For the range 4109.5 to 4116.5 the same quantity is 5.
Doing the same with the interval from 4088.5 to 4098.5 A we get -7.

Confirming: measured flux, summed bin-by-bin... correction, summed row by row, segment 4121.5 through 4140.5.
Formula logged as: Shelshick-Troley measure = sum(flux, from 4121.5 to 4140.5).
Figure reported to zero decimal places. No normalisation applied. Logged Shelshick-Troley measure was 243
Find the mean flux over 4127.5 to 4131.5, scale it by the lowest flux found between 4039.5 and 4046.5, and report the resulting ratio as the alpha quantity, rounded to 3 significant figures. 1.16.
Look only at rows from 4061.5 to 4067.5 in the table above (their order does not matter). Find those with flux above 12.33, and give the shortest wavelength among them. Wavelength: 4067.0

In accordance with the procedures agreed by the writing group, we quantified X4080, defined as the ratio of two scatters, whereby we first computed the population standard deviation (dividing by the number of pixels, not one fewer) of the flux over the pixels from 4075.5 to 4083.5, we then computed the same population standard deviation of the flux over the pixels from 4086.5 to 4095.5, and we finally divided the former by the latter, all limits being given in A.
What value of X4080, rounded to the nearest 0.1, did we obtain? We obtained 1.0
